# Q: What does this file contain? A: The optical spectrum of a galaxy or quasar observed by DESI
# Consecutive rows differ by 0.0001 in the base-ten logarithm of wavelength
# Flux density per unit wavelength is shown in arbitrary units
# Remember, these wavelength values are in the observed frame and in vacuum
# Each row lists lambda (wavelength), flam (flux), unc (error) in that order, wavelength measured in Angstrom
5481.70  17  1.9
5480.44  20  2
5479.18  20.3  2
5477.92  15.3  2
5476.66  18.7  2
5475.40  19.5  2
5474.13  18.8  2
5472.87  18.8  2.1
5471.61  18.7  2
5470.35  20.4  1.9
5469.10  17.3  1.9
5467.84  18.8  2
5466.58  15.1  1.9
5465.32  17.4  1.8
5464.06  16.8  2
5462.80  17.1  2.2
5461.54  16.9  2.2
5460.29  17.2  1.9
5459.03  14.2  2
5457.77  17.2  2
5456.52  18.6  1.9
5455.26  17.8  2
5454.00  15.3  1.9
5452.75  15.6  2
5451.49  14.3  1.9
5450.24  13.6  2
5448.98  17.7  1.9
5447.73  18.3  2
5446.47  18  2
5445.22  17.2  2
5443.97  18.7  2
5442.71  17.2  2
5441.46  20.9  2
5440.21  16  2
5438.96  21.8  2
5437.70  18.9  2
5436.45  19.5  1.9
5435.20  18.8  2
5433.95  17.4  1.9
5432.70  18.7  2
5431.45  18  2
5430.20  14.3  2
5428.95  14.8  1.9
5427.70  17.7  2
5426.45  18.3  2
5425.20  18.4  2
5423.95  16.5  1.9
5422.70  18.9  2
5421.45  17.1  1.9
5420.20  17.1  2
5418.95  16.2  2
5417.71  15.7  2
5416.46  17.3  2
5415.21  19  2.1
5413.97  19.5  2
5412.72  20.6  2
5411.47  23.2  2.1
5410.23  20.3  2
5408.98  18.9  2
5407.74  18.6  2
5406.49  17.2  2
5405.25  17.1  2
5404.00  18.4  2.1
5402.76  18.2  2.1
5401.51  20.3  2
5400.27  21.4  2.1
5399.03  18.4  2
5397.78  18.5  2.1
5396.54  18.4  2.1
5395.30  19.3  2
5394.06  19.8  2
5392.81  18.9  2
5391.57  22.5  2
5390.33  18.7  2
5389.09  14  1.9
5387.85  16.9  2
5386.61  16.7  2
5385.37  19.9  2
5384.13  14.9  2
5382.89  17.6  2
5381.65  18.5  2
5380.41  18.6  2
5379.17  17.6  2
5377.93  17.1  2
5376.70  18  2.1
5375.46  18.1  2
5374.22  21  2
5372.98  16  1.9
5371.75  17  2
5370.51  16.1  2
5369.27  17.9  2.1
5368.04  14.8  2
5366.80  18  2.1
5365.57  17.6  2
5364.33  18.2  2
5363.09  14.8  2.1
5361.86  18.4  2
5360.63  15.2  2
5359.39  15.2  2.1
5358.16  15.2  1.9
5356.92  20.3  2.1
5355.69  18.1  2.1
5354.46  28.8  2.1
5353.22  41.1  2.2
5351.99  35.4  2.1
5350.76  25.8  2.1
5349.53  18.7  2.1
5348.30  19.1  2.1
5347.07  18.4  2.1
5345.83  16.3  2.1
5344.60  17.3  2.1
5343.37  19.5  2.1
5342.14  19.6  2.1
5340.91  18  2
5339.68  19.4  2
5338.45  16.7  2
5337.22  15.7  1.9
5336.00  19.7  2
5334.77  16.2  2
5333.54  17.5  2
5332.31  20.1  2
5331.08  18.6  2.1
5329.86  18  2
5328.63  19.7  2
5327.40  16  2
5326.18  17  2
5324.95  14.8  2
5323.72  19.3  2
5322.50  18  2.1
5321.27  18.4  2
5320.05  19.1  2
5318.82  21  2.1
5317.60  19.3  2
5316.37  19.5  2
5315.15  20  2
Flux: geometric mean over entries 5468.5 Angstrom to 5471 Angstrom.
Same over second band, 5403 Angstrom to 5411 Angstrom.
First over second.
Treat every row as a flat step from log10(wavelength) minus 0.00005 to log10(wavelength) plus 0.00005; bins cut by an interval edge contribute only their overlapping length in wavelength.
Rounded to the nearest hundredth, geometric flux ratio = 1.02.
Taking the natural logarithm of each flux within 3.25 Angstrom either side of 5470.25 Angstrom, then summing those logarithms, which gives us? 14.7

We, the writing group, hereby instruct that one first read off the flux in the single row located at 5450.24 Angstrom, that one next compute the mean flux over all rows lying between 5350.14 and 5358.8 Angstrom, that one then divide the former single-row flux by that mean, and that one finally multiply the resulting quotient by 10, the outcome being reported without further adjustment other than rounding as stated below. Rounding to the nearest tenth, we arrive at 5.2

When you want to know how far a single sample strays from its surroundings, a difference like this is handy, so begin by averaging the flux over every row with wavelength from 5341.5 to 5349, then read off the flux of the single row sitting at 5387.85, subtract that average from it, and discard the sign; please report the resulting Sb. 1.5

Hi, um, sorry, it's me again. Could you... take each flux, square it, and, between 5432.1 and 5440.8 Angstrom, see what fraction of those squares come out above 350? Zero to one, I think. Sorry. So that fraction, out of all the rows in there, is 0.6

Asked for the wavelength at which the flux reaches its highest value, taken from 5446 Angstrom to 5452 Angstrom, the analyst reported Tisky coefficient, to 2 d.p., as 5447.73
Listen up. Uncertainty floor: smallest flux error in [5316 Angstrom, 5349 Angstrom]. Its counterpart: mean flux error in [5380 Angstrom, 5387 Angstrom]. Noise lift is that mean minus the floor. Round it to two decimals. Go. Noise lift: 0.10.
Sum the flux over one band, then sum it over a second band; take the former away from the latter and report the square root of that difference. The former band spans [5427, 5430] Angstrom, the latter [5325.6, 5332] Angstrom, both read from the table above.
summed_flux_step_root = 8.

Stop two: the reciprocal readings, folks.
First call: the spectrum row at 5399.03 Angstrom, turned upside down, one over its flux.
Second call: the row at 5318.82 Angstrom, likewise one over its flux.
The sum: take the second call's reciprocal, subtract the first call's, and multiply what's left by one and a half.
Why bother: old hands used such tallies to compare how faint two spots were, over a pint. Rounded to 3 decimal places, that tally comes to -0.010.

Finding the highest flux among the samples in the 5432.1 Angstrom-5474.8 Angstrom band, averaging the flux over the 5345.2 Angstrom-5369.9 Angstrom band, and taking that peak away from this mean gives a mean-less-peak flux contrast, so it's -1.4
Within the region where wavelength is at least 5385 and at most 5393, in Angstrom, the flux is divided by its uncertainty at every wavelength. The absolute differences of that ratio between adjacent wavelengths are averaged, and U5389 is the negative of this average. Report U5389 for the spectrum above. -1.41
